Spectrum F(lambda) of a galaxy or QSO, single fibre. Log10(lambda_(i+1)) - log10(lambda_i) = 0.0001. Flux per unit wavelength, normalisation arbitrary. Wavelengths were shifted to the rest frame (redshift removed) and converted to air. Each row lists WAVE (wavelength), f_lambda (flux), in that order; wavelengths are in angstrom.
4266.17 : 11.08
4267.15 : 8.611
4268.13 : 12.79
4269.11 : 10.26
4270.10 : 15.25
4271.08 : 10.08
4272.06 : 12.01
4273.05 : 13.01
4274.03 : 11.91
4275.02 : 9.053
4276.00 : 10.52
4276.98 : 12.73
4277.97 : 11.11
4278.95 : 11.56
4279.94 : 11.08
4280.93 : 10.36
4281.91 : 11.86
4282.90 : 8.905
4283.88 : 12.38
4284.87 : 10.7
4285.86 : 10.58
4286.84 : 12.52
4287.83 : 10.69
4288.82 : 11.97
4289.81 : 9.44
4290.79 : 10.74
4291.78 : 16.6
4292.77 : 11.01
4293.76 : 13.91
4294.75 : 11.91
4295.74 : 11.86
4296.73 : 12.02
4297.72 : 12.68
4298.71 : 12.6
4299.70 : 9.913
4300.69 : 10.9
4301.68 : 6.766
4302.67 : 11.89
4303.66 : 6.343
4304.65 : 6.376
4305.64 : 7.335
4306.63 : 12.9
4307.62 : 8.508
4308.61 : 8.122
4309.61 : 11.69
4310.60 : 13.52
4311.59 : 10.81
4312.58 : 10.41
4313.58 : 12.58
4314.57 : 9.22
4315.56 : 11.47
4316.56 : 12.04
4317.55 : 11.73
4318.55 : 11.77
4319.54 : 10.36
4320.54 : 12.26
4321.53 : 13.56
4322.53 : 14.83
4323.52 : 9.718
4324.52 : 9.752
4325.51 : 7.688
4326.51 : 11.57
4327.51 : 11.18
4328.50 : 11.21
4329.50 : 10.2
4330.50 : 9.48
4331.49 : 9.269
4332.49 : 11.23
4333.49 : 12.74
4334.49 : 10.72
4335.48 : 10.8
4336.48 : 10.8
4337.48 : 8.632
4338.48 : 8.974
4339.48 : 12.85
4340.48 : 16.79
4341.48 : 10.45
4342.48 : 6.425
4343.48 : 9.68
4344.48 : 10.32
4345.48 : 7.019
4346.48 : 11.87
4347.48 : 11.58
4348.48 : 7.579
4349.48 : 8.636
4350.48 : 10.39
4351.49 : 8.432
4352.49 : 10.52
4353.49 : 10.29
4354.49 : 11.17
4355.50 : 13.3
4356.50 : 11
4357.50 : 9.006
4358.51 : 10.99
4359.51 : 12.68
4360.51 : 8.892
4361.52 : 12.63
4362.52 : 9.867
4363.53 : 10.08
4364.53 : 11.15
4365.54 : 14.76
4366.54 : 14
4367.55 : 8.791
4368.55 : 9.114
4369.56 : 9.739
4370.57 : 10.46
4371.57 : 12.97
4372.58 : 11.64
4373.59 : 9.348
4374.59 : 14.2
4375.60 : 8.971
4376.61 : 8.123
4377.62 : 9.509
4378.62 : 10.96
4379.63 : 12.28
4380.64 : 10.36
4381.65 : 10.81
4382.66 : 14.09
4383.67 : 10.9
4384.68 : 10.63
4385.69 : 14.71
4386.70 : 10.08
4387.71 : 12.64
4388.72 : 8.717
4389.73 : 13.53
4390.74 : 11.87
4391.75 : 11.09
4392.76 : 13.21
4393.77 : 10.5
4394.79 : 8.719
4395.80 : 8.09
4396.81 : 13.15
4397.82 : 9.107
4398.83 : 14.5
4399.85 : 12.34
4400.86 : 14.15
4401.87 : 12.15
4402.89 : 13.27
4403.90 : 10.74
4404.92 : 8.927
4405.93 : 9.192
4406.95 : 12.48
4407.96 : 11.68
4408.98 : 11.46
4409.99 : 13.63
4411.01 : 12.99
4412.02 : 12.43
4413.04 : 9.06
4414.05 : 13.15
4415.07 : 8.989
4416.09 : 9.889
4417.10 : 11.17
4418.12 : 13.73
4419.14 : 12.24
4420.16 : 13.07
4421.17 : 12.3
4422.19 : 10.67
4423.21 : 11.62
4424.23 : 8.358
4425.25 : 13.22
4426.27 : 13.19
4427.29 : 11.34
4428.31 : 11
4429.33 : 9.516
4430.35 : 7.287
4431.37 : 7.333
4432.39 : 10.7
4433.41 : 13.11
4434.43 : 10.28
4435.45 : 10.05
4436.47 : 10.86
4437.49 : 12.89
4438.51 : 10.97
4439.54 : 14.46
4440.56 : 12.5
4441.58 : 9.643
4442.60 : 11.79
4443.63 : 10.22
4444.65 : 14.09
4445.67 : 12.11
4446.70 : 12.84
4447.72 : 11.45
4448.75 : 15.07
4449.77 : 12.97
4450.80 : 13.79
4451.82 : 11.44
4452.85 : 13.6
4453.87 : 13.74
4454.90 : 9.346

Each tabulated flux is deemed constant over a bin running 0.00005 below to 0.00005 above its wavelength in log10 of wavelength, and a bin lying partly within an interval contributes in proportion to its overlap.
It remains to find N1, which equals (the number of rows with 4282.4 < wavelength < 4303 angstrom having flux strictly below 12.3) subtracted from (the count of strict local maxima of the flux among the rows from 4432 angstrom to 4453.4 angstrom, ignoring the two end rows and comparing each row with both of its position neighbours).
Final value -7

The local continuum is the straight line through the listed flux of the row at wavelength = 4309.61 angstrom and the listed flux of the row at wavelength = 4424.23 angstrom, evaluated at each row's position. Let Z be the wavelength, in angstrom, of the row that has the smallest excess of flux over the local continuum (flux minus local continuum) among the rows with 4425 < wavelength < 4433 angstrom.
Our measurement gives 4430.35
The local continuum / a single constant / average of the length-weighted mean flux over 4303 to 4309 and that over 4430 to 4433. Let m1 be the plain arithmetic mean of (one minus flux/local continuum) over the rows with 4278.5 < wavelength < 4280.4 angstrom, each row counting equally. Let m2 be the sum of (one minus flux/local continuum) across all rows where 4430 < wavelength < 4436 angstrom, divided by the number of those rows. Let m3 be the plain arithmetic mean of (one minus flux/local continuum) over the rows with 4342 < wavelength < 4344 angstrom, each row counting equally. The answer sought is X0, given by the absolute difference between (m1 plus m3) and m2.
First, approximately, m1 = -0.3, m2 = -0.15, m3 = 0.05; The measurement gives 0.12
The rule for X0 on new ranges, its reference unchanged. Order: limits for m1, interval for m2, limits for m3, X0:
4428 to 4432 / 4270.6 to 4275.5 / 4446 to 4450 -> 0.25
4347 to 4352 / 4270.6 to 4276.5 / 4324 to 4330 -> 0.00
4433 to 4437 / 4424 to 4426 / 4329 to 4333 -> 0.21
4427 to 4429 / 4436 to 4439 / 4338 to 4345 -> 0.22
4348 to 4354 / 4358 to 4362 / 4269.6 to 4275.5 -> 0.16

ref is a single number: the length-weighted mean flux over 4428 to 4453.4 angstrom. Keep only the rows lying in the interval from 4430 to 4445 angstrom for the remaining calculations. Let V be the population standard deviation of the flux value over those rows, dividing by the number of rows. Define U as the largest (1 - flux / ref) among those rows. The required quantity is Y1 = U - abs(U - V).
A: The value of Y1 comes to -1.3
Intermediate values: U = 0.37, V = 2.1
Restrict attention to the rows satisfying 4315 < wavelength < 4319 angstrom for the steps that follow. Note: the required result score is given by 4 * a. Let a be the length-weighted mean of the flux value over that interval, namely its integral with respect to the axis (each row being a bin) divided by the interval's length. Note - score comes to 46.8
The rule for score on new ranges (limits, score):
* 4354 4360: 45.4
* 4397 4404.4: 49.5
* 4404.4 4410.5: 44.9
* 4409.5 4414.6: 48.9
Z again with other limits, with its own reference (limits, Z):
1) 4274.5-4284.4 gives 4275.02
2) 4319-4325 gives 4323.52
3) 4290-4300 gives 4299.70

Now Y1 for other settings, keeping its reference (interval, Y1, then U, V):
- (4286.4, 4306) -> -1.6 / 0.45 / 2.5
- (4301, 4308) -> -1.6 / 0.45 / 2.5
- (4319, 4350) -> -1.3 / 0.45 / 2.2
